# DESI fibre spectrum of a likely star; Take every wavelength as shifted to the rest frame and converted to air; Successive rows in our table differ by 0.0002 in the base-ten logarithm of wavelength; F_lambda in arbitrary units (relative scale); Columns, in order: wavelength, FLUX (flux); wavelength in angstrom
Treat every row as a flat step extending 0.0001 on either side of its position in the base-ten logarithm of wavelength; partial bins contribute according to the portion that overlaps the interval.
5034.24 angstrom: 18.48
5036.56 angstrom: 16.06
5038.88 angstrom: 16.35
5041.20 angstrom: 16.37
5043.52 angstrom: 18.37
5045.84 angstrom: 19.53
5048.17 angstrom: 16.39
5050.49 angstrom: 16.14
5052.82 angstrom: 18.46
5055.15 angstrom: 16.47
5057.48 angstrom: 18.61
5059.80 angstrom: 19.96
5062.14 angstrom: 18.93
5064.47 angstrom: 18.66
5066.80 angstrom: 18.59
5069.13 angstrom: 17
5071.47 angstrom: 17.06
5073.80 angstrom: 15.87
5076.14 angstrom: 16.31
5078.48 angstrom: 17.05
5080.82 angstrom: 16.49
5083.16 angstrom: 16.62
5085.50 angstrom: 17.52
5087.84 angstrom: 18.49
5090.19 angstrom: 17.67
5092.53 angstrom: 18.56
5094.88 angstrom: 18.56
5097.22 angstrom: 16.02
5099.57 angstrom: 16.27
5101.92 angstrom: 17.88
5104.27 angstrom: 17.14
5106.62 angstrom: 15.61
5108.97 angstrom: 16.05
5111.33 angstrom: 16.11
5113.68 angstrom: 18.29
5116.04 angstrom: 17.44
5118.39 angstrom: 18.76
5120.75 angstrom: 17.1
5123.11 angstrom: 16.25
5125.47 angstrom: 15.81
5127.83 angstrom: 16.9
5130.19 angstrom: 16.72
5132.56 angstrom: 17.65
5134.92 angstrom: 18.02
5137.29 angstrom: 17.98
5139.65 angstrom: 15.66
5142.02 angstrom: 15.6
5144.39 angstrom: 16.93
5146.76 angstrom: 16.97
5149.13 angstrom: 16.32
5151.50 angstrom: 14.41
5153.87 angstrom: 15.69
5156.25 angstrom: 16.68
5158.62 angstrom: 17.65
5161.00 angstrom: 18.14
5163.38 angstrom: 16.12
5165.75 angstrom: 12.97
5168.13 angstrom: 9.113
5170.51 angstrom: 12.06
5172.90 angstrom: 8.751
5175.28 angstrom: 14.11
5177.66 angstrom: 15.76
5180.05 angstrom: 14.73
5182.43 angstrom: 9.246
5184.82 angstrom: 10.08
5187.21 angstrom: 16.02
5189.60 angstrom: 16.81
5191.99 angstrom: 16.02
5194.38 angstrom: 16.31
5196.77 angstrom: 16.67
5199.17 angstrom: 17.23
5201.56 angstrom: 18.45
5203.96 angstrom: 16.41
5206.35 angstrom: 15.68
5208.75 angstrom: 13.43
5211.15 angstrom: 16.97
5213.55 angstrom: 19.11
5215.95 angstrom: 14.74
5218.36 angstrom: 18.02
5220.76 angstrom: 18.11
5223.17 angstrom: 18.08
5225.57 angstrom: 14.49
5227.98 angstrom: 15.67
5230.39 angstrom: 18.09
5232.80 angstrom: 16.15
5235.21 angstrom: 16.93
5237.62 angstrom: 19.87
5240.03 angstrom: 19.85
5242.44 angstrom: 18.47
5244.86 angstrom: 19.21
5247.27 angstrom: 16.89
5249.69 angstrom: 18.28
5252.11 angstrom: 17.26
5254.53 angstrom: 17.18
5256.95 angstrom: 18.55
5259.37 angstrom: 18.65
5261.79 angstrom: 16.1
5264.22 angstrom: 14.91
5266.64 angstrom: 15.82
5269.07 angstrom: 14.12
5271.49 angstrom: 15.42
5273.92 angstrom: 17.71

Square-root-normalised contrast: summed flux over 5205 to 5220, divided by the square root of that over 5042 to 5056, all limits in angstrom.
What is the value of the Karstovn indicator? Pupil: 9.5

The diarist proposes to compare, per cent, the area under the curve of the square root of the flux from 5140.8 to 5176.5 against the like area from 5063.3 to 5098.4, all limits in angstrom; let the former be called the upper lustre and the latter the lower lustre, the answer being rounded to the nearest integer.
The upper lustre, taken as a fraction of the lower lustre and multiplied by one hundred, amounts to 93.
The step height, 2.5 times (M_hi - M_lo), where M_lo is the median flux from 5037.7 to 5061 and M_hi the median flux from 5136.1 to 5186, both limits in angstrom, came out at -4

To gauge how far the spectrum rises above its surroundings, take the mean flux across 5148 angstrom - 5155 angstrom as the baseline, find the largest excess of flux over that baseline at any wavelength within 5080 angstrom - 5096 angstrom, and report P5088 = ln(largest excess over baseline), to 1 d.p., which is 1.1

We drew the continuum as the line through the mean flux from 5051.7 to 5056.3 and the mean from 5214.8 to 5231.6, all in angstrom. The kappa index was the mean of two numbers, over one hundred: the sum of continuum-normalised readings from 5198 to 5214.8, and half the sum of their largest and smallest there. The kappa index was 0.0397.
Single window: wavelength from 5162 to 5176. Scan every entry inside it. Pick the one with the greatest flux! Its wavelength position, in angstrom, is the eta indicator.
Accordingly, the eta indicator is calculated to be 5163.38 angstrom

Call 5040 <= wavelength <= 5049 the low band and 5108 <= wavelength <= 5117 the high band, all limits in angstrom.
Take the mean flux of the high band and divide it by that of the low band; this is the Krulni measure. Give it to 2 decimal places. 0.96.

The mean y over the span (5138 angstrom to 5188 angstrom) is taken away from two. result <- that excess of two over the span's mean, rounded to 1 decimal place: -12.4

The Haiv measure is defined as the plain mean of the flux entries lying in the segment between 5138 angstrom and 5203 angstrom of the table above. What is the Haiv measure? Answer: 15.0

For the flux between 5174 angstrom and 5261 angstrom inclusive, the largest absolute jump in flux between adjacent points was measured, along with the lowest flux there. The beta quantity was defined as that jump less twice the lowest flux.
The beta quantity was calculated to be -12.6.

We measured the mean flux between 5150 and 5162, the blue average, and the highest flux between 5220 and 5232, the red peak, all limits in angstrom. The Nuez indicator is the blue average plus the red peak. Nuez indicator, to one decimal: 34.6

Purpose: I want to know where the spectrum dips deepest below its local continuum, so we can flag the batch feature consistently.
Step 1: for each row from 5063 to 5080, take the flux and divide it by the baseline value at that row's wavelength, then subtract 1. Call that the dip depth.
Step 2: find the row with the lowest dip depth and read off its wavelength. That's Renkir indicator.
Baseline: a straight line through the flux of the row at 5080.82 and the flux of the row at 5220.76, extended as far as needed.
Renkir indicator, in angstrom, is 5073.80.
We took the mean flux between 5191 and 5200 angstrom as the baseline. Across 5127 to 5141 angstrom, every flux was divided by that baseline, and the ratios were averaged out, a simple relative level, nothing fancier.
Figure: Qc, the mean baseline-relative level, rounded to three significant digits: 1.04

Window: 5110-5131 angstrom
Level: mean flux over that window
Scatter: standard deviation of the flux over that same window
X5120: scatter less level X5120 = -16.1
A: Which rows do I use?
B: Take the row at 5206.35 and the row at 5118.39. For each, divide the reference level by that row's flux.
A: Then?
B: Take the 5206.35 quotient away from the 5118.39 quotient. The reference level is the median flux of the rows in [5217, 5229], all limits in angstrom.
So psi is -0.19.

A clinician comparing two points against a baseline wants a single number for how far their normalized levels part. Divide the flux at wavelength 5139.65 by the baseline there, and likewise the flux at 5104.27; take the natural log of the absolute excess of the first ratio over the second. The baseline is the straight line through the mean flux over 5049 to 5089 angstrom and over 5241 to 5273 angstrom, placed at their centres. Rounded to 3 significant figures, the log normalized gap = -2.53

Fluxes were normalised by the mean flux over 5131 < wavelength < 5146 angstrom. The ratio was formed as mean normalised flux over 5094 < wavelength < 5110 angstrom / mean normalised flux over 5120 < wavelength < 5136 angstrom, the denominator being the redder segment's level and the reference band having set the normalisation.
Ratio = 0.992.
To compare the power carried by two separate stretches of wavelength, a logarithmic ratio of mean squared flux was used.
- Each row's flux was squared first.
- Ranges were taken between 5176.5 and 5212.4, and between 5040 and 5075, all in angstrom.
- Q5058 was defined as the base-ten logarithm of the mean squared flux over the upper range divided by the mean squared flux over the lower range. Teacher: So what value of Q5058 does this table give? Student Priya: -0.12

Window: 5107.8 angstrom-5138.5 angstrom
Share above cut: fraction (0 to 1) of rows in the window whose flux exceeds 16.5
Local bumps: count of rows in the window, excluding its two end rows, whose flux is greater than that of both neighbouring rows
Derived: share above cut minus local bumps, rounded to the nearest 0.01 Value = -3.31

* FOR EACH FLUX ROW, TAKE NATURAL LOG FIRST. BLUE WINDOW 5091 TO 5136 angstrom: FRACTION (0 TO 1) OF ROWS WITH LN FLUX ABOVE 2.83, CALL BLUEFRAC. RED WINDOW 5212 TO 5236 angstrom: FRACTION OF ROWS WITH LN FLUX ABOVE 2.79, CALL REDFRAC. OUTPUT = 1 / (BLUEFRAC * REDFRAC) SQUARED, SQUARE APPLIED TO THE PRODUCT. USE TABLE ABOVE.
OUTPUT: 10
